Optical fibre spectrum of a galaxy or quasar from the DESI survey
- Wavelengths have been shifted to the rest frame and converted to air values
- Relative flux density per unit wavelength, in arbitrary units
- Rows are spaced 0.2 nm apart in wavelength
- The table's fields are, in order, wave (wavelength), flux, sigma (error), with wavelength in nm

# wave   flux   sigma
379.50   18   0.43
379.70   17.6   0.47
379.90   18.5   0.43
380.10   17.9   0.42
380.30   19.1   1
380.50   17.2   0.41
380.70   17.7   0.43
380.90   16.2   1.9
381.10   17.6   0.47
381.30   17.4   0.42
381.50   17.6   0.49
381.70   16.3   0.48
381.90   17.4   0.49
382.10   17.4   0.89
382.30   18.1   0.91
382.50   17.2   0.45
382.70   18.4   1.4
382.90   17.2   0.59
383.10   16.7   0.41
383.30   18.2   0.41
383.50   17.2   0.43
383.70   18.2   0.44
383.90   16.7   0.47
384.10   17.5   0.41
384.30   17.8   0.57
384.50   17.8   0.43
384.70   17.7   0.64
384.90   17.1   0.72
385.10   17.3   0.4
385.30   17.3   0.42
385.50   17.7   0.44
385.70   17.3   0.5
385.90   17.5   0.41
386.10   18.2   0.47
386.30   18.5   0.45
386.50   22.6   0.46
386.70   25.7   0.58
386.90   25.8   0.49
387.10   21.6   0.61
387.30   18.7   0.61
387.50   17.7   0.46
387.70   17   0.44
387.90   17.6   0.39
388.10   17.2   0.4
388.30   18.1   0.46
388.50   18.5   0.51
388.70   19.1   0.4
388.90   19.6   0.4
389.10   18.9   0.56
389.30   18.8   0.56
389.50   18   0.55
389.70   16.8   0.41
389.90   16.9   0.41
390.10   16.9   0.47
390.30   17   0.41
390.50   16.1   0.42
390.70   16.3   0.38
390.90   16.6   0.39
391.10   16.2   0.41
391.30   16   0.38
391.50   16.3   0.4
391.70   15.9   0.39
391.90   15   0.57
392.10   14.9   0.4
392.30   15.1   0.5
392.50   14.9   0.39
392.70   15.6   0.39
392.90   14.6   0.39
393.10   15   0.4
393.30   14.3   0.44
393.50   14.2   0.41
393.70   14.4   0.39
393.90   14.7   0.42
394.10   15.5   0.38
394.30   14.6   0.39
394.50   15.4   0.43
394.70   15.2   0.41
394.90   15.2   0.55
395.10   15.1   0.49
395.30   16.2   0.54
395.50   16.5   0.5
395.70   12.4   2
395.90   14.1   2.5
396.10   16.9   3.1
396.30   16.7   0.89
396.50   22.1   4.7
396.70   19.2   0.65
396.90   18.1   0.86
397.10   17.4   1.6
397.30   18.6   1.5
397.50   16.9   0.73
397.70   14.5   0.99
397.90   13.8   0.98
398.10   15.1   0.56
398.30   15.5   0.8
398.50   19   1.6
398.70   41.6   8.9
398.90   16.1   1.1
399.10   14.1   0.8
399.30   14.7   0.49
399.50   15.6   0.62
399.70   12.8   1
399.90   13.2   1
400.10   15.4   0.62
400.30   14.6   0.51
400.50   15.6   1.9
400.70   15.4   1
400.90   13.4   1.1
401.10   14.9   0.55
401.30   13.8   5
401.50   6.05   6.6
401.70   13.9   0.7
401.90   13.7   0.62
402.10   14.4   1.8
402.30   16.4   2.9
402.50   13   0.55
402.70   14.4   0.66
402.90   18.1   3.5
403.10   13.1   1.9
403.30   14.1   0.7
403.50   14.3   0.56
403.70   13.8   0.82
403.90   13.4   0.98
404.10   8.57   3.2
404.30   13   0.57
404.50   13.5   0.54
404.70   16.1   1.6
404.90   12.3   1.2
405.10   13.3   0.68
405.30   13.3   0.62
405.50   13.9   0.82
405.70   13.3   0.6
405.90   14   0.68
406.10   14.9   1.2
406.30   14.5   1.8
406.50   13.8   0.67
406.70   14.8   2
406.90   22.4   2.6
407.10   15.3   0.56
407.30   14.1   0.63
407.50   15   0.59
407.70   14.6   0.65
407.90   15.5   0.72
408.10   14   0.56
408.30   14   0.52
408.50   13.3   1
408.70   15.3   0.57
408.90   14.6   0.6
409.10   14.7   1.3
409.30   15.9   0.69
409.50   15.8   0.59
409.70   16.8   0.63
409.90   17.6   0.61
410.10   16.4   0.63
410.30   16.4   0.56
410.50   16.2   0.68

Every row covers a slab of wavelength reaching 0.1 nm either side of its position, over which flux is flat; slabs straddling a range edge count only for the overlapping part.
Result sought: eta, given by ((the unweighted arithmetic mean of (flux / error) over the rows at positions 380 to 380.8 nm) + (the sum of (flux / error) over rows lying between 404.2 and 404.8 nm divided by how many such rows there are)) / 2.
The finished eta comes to 28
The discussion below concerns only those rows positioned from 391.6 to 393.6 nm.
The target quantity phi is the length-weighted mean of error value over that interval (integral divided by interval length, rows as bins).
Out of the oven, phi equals 0.4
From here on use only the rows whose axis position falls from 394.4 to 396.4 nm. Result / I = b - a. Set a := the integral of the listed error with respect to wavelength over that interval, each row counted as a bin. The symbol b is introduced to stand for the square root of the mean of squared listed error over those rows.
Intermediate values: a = 2.3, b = 1.5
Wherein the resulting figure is -0.8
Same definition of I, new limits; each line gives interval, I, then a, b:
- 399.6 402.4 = -2.5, 5.1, 2.5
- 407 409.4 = -0.9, 1.7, 0.7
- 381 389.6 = -3.9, 4.5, 0.6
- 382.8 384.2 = -0.2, 0.6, 0.5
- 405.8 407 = -0.1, 1.8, 1.7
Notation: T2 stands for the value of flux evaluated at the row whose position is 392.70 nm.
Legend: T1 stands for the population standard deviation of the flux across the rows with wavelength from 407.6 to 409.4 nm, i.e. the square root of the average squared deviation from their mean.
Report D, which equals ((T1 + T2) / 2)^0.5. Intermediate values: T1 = 0.77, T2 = 15.6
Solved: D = 2.86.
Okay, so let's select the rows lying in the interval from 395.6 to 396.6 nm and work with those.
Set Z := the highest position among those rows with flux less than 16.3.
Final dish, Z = 395.90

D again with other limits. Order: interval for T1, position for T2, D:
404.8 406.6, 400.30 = 2.77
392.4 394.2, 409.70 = 2.94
